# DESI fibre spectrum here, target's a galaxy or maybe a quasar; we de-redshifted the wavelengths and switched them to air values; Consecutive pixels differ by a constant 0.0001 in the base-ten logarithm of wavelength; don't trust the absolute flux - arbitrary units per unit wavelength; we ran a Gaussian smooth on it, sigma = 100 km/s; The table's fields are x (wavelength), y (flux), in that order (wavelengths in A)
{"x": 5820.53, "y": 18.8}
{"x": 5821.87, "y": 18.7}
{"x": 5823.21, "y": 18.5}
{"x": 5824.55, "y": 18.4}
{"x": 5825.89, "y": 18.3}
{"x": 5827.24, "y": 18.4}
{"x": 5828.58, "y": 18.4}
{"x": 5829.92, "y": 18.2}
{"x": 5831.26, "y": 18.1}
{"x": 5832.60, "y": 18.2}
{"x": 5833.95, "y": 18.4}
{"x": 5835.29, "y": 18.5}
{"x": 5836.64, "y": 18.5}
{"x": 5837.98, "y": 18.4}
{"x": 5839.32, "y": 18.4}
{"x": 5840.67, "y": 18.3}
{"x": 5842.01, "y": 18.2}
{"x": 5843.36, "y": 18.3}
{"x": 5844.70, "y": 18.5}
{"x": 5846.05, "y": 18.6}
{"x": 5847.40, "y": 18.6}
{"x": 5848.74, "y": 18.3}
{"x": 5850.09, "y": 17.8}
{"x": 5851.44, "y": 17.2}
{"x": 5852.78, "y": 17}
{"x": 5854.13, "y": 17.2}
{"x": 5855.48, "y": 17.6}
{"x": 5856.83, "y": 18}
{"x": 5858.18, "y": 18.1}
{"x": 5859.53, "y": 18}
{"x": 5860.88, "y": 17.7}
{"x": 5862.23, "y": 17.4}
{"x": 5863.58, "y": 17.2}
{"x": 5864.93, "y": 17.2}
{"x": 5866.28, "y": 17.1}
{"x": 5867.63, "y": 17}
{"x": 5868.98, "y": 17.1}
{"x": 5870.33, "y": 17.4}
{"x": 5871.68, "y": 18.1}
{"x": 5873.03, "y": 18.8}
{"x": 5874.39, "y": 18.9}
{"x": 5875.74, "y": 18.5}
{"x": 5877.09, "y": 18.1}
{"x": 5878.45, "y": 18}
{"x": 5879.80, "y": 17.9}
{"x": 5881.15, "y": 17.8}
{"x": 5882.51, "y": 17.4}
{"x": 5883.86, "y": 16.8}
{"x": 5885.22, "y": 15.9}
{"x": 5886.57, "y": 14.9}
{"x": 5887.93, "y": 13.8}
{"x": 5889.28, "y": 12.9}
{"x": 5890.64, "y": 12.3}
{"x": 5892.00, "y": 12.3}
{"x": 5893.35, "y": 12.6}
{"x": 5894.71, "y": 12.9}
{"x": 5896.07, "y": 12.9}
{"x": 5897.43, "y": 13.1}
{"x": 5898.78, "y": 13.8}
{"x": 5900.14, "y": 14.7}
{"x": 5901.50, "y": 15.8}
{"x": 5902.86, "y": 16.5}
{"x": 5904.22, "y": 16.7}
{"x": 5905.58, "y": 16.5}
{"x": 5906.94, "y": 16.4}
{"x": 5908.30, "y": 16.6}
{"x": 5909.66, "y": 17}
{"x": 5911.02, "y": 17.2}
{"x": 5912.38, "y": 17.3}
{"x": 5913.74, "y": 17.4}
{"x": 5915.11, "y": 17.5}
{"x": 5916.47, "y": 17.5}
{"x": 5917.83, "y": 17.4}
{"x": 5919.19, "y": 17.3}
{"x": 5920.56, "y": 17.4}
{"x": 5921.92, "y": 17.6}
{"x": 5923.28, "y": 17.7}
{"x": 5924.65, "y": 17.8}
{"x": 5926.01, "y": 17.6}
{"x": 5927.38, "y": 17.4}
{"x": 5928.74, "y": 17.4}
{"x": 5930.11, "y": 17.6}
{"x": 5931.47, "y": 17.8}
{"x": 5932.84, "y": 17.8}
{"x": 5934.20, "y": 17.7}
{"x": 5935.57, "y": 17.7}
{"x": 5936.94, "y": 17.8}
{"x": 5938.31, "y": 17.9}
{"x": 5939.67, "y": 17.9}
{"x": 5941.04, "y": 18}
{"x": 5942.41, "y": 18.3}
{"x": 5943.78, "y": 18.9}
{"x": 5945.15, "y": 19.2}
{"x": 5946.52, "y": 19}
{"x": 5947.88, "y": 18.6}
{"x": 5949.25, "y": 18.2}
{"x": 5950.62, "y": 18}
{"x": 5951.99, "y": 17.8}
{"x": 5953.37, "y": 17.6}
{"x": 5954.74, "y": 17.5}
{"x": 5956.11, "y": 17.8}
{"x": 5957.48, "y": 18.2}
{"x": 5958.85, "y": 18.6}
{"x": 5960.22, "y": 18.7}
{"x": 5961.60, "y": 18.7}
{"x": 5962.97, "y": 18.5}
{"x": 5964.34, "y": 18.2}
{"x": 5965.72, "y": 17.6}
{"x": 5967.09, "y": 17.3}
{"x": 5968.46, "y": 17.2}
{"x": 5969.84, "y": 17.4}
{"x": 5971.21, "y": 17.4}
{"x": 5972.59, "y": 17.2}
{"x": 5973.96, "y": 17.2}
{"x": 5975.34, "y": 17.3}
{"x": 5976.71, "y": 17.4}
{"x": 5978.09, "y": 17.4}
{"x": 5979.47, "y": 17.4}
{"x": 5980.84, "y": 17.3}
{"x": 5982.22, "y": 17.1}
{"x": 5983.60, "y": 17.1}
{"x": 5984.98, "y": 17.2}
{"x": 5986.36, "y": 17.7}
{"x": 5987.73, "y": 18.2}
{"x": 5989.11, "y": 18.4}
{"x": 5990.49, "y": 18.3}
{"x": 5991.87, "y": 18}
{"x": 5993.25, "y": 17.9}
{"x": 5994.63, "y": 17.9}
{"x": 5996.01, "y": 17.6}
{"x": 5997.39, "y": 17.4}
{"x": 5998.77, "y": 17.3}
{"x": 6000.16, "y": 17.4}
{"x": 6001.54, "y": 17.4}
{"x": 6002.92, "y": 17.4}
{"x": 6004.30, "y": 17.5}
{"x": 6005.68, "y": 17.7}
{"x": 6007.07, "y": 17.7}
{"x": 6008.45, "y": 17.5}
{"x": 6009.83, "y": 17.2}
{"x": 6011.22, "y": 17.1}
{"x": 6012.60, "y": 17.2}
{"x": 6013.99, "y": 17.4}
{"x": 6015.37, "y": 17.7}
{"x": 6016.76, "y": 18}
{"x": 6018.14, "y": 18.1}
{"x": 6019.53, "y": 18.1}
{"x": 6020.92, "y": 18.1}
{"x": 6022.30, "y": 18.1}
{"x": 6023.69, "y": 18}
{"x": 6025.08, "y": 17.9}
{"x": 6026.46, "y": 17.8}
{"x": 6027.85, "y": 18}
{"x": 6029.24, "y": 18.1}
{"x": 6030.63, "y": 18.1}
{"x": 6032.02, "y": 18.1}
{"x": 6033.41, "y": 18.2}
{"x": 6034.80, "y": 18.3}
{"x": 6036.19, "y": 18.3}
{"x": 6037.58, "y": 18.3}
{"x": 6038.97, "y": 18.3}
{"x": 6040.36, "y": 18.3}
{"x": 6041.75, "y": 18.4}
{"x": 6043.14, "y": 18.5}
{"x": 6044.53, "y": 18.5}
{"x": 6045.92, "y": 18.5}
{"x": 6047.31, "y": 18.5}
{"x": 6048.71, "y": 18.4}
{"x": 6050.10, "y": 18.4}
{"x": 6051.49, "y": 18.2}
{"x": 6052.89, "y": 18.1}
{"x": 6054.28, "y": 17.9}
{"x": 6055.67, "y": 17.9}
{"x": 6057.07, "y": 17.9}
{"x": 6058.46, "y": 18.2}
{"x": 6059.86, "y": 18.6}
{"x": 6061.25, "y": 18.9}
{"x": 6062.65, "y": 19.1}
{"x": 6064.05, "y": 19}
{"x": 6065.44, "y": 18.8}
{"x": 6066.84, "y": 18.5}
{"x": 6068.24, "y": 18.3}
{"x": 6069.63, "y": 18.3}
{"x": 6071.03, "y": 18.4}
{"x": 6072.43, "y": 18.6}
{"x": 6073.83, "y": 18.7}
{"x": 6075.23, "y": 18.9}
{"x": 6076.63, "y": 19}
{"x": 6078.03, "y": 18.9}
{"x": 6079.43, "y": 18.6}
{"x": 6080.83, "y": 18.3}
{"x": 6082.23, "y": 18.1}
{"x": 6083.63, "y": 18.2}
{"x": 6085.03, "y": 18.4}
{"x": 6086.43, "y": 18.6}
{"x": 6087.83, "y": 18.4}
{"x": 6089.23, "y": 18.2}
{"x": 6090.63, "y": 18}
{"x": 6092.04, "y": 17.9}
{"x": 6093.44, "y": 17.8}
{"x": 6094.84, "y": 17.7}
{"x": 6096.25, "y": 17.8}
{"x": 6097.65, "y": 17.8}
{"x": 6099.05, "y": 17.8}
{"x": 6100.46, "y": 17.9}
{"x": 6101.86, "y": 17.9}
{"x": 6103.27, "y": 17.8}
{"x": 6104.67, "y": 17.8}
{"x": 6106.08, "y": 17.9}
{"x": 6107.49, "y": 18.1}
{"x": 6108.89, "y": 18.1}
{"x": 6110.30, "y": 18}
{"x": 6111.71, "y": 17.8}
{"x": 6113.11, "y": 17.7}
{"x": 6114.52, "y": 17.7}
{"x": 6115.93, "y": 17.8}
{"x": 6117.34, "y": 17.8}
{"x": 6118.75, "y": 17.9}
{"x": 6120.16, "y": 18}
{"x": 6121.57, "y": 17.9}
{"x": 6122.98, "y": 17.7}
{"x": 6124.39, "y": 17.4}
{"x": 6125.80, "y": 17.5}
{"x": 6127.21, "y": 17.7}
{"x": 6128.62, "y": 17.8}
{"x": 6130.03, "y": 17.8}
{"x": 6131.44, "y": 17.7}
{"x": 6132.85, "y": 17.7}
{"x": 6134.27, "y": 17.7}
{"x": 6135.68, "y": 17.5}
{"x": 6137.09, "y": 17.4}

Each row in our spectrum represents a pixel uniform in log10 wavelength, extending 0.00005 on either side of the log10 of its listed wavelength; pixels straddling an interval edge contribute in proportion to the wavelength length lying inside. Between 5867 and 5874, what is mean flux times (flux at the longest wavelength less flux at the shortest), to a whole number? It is 32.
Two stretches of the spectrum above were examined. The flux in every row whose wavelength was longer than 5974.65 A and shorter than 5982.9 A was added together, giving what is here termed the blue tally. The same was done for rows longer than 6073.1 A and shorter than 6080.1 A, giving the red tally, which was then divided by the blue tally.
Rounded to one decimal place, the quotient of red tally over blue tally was 0.9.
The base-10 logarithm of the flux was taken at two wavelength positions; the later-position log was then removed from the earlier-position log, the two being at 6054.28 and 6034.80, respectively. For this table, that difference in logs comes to 0.010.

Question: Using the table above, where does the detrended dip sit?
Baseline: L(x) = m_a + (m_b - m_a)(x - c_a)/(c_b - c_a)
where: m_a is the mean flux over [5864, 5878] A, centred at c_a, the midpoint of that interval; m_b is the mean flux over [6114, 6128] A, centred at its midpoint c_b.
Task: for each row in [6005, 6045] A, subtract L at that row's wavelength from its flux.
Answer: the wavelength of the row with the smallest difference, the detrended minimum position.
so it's 6011.22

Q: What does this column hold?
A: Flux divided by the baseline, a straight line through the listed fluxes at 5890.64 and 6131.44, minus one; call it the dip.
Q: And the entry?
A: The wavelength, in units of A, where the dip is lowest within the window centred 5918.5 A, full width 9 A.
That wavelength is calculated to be 5919.19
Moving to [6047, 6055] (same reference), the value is 6054.28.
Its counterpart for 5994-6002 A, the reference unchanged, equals 5998.77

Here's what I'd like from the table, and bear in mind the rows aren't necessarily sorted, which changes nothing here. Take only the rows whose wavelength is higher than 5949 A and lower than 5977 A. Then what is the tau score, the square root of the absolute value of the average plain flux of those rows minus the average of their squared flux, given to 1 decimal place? 17.3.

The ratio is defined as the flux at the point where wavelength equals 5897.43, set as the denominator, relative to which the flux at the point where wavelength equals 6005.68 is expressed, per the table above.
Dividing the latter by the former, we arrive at 1.35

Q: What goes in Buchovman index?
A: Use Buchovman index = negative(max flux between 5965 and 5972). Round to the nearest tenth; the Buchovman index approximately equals -17.6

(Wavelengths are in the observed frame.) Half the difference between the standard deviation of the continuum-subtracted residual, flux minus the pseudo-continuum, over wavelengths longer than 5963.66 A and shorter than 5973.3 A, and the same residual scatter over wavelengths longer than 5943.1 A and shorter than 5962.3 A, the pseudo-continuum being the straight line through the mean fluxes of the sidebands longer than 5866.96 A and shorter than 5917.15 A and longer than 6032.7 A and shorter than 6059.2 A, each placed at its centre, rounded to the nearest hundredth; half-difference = -0.10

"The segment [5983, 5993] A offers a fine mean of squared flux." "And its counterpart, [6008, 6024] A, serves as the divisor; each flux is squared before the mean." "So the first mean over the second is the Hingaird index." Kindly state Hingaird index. 1.02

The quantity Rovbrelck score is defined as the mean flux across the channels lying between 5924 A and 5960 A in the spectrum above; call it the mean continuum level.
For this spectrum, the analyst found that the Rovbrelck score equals 18.0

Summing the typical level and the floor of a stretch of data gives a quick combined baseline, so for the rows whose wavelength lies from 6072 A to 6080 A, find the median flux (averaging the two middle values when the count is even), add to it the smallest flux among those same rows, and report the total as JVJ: 37.4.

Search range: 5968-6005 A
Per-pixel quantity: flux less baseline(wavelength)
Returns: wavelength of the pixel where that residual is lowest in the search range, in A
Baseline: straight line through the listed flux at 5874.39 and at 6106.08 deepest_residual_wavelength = 5982.22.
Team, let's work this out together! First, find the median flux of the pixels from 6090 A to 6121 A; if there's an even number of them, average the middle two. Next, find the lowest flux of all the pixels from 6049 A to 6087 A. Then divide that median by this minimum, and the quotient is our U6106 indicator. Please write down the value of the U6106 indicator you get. 1.0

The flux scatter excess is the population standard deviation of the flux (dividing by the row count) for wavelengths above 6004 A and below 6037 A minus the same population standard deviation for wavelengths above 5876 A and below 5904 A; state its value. -1.7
